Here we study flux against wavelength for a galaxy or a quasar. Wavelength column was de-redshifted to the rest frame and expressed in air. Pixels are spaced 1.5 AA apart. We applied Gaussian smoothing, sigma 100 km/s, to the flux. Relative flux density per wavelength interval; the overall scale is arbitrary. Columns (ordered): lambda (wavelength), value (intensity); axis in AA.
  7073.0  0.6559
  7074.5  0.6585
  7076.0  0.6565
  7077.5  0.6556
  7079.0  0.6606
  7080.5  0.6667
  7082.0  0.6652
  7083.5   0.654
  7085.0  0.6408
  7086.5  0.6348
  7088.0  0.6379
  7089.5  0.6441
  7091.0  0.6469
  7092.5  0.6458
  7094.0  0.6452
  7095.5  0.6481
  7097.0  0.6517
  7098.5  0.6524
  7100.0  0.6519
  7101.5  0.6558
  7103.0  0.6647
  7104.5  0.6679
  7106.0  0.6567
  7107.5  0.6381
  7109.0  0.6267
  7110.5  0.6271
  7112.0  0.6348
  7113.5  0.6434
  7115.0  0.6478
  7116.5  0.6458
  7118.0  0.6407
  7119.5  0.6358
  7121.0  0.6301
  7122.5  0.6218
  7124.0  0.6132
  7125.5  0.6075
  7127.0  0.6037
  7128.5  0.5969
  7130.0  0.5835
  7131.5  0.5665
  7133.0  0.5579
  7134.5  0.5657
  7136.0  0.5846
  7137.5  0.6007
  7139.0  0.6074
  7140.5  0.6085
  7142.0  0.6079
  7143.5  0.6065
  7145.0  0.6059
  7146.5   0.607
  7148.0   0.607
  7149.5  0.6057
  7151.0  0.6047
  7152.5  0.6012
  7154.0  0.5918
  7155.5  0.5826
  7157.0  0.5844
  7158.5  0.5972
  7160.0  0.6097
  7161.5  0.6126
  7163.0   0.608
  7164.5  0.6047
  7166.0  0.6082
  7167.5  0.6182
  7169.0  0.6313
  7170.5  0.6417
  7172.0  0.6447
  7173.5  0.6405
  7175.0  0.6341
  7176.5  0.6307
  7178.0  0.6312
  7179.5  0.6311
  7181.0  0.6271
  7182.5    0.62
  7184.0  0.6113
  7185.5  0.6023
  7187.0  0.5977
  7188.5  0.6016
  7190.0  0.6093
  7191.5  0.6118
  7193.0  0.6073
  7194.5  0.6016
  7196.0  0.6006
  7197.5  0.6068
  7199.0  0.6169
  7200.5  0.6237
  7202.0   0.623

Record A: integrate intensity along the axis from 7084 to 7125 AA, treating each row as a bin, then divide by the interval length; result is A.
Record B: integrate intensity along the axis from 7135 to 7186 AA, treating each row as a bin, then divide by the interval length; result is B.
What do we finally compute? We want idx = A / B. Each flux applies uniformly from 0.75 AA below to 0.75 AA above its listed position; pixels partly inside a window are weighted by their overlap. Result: 1.05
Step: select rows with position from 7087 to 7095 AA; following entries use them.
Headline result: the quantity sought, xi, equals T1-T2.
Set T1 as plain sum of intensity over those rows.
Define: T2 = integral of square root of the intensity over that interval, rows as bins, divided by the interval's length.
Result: 2.42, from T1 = 3.22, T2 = 0.802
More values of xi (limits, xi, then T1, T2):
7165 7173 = 2.35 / 3.14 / 0.793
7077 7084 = 2.49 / 3.30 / 0.813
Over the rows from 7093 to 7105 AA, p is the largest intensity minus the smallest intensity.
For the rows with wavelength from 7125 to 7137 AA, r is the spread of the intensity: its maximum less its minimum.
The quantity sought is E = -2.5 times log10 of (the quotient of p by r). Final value 0.8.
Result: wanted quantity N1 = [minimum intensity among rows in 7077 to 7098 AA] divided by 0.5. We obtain 1.27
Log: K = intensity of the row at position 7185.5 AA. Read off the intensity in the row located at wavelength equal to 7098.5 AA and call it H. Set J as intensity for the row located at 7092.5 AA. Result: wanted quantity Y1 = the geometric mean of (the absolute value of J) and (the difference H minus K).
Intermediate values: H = 0.6524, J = 0.6458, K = 0.6023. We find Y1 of 0.180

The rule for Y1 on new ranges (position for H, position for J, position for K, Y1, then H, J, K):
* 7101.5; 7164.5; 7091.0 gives 0.073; 0.6558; 0.6047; 0.6469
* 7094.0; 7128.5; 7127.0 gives 0.157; 0.6452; 0.5969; 0.6037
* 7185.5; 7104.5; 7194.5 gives 0.022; 0.6023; 0.6679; 0.6016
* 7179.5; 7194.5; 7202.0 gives 0.070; 0.6311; 0.6016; 0.623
